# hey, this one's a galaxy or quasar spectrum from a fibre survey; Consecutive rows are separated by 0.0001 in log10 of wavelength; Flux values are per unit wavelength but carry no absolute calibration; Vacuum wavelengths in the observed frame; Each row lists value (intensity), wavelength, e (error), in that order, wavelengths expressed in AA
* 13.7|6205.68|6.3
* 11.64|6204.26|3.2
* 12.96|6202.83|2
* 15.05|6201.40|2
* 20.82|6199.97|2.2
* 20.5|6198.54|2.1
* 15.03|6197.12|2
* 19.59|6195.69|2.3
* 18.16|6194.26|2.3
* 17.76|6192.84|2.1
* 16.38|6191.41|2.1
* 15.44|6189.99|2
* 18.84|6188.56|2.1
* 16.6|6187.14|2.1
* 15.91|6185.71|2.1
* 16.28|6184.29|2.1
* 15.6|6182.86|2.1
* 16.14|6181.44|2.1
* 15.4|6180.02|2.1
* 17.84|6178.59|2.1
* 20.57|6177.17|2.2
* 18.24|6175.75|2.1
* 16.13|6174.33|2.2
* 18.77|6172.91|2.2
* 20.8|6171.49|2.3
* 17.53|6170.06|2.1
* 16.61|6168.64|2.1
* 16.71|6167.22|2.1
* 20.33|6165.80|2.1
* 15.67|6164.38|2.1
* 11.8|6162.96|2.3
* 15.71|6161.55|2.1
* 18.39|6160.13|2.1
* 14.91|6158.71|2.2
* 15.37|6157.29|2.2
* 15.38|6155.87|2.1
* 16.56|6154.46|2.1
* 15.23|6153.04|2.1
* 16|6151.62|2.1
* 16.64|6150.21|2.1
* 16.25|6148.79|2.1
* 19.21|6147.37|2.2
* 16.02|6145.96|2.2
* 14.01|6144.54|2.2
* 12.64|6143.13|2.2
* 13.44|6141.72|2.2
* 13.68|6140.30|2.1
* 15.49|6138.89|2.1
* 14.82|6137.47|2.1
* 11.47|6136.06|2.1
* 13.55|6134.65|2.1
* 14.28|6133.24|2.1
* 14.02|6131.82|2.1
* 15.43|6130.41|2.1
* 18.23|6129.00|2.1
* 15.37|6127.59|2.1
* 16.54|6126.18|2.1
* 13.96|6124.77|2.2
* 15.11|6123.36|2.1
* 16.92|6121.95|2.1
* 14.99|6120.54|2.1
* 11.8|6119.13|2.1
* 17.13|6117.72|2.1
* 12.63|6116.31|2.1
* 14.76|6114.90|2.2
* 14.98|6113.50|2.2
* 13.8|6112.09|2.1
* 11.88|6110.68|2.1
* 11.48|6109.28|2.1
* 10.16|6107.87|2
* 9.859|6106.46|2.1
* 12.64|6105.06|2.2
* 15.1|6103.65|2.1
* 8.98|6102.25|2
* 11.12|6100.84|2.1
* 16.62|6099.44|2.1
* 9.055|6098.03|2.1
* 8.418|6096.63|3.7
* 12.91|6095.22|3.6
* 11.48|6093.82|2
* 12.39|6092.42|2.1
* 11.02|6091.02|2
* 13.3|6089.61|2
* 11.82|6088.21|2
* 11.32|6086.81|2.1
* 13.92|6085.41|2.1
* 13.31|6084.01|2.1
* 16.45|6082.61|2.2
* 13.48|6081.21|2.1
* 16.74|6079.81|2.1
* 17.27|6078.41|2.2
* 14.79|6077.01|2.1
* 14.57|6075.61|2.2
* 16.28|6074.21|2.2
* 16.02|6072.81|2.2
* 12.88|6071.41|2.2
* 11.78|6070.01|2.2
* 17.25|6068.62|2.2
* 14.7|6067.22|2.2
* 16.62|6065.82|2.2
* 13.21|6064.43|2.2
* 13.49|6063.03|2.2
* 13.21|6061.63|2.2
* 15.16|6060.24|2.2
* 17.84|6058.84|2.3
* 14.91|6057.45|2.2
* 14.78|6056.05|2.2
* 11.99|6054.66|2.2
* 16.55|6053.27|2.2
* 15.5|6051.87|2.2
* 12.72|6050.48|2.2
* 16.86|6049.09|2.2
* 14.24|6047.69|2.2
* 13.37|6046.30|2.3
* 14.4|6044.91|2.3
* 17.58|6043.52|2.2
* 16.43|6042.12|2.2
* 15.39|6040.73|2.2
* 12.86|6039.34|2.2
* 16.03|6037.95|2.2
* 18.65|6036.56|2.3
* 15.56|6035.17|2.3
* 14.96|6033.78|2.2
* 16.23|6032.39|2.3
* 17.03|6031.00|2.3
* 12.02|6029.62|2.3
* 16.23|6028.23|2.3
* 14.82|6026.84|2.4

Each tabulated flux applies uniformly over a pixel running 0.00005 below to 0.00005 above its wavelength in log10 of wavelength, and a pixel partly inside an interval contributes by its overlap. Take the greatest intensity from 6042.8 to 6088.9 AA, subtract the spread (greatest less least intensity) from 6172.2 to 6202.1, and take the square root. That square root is 3.47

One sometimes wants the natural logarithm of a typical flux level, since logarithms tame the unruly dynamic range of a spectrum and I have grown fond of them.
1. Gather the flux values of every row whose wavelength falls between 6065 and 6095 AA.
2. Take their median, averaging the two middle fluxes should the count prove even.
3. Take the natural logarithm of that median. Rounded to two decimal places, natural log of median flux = 2.63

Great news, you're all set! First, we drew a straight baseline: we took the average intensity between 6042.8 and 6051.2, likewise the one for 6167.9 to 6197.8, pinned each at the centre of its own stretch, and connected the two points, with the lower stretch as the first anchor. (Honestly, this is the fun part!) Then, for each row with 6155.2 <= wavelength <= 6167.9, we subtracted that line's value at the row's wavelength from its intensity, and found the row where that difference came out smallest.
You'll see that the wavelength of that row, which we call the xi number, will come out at 6162.96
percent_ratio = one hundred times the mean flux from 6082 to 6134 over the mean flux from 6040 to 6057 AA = 89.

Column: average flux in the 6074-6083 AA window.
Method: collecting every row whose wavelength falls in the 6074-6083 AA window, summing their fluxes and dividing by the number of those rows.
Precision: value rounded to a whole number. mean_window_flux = 16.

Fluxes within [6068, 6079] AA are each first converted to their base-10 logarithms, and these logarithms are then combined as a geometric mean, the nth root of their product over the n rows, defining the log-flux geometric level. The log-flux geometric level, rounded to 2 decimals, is 1.17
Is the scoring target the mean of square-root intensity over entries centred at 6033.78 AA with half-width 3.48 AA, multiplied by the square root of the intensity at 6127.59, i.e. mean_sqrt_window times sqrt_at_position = 15.9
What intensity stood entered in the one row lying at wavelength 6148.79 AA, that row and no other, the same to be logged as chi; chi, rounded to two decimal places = 16.25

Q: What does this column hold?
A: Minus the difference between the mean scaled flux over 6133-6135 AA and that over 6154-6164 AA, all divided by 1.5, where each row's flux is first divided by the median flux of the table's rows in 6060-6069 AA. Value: 0.07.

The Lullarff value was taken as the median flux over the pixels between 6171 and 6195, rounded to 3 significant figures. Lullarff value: 16.6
